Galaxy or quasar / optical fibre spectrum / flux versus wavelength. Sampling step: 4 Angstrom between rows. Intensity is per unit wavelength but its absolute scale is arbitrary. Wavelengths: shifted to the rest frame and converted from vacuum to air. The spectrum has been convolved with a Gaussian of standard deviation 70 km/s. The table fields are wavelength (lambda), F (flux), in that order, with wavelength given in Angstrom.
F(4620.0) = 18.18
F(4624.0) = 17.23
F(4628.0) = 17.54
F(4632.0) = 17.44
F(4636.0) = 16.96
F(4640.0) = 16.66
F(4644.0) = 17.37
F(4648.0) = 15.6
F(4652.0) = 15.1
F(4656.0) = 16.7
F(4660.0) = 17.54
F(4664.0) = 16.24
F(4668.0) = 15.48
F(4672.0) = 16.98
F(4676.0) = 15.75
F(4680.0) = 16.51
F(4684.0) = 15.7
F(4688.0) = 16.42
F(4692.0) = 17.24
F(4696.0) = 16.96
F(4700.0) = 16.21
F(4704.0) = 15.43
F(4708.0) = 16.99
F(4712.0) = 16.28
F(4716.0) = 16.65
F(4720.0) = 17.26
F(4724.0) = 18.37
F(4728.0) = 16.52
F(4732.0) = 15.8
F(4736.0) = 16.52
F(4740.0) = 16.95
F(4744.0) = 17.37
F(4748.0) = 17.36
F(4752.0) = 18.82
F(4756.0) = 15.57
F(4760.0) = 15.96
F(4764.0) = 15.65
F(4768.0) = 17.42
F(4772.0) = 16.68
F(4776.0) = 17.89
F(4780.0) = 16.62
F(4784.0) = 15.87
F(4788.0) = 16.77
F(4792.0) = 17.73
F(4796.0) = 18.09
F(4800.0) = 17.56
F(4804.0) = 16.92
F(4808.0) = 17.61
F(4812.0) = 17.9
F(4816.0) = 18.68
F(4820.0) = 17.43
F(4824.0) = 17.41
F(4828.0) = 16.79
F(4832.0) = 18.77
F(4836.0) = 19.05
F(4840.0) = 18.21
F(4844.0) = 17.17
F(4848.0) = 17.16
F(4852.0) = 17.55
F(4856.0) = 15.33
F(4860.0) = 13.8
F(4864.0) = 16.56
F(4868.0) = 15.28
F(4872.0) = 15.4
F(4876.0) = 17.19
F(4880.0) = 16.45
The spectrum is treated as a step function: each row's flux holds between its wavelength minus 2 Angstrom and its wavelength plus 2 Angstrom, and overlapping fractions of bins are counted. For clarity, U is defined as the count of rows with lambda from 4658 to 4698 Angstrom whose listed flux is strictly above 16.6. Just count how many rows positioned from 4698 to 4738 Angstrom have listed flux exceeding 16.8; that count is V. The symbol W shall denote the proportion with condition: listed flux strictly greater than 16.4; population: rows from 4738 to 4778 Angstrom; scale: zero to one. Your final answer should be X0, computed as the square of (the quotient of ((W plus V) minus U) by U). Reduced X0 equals 0.01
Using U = 4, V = 3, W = 0.70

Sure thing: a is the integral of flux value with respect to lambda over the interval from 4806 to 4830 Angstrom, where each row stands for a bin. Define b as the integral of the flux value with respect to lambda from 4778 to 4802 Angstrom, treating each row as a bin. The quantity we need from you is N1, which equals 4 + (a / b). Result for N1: 5.03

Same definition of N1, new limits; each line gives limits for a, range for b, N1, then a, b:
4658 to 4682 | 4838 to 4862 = 4.99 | 394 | 397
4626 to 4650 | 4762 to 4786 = 5.01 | 406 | 401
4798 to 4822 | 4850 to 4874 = 5.13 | 424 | 376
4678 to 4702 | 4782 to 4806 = 4.96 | 396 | 412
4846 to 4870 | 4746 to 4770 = 4.95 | 383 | 403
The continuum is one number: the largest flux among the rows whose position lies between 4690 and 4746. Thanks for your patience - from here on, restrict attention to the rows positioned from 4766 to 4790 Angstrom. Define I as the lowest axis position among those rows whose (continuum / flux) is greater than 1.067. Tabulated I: 4772.0 Angstrom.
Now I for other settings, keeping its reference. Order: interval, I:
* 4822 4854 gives 4828.0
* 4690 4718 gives 4696.0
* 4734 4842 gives 4736.0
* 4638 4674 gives 4640.0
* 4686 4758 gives 4688.0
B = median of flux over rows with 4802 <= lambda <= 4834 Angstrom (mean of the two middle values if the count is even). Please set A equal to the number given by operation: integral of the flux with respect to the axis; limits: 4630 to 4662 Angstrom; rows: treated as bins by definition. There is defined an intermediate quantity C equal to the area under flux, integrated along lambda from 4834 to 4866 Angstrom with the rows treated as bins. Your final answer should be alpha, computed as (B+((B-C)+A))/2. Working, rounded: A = 533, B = 17.5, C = 539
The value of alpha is 15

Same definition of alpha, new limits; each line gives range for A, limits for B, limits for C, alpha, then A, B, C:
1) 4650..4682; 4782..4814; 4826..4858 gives -2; 521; 17.6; 560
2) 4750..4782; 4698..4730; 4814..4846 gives -1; 538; 16.6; 574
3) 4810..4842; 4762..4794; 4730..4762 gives 37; 577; 16.7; 537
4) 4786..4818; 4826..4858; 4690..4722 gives 34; 565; 17.4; 532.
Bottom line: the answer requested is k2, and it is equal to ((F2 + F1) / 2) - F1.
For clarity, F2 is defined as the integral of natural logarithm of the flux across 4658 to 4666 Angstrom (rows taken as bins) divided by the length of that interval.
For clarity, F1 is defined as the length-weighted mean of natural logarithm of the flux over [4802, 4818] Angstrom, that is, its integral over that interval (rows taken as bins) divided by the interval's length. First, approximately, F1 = 2.88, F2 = 2.83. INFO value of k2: -0.026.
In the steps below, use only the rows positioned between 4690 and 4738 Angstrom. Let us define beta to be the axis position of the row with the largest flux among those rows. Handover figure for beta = 4724.0 Angstrom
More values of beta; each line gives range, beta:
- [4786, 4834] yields 4832.0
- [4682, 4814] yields 4752.0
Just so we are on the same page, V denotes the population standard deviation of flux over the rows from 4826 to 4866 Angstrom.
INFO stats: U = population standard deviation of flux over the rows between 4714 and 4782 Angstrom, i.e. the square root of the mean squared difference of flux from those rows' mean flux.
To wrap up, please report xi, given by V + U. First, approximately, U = 0.9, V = 1.5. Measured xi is 2.4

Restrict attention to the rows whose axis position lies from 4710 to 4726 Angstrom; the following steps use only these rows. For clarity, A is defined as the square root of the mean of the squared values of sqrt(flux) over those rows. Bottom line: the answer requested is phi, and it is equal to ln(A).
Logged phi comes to 1.42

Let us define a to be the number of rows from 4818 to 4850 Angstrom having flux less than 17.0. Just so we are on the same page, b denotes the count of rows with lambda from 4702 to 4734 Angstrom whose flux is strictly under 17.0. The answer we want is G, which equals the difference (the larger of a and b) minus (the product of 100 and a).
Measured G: -94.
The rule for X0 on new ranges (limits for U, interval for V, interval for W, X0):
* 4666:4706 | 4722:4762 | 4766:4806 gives 0.93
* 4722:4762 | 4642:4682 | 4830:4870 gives 0.07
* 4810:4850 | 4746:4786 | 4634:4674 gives 0.29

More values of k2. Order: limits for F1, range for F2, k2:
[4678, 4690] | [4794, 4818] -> 0.046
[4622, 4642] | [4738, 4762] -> -0.006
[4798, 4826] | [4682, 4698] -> -0.031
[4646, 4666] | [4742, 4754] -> 0.048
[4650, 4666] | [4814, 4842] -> 0.048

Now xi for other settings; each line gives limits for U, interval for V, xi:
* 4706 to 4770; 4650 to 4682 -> 1.7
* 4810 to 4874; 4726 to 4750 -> 2.0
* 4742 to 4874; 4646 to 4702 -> 1.9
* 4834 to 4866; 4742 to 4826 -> 2.4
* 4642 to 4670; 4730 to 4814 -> 1.8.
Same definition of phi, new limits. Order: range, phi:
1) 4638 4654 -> 1.39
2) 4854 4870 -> 1.36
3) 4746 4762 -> 1.41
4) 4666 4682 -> 1.39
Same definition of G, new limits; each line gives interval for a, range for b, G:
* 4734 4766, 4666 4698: -493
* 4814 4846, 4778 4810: -96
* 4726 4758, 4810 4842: -495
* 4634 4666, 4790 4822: -594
